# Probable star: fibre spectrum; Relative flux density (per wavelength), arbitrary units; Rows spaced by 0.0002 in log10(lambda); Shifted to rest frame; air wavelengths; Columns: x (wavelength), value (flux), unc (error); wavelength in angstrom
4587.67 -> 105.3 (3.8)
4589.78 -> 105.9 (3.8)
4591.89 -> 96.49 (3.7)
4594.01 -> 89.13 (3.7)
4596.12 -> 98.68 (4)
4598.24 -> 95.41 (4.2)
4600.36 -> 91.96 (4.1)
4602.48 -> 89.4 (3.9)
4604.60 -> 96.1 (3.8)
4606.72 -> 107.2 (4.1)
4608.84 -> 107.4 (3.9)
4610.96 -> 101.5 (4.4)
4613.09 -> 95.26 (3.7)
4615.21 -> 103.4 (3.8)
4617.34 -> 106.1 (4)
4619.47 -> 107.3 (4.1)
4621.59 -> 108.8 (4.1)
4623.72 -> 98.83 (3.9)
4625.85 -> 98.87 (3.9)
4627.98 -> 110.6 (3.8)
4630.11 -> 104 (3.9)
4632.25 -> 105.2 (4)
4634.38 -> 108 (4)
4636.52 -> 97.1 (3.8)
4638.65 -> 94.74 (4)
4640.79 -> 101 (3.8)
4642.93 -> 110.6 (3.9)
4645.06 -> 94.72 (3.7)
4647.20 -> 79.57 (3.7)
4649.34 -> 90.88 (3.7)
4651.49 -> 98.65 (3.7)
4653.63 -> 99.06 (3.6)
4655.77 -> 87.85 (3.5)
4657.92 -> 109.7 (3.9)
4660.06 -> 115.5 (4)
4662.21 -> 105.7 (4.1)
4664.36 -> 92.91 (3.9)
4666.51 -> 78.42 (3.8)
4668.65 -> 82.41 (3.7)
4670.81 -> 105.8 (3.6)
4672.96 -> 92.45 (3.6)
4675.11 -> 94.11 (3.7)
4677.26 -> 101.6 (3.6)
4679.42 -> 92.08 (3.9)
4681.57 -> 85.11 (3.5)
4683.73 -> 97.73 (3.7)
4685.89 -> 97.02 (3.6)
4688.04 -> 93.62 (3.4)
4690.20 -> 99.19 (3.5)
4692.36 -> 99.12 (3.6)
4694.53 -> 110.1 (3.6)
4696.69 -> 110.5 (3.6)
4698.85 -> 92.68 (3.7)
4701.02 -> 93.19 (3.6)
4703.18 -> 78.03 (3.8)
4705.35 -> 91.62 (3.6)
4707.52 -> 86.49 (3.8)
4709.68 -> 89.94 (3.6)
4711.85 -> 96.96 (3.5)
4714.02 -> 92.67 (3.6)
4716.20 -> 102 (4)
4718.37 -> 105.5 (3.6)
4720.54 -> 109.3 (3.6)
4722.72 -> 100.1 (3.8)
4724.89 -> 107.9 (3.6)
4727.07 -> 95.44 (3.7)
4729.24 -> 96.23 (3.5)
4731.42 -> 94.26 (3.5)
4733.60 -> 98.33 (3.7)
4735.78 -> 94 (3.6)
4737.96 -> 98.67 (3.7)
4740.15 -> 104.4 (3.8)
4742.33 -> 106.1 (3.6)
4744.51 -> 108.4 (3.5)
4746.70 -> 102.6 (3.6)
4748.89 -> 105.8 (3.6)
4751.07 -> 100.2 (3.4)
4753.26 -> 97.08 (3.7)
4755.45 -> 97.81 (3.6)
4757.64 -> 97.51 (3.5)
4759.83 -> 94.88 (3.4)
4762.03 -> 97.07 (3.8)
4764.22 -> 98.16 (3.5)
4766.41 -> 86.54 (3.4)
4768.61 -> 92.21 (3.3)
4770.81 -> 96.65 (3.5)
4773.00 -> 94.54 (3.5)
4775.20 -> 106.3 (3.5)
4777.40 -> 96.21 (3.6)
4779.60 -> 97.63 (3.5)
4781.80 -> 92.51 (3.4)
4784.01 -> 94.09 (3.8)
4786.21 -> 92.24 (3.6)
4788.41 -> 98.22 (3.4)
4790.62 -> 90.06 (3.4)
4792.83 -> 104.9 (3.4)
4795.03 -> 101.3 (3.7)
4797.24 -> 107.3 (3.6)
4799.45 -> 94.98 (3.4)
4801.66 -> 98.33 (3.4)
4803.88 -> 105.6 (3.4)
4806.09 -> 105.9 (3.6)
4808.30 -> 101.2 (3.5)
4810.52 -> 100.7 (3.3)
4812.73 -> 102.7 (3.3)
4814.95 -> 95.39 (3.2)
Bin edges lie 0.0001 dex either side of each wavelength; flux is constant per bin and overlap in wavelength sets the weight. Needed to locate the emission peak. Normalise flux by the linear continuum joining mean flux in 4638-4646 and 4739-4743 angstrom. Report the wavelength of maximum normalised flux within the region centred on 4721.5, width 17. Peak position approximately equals 4720.54 angstrom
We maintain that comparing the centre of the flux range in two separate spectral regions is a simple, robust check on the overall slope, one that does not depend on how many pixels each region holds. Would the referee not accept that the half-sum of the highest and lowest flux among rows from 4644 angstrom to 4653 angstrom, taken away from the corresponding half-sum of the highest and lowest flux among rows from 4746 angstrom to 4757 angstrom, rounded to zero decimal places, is 12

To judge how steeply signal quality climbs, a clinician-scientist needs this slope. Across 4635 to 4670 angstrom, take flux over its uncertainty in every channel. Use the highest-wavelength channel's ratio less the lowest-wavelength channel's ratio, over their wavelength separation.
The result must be -0.10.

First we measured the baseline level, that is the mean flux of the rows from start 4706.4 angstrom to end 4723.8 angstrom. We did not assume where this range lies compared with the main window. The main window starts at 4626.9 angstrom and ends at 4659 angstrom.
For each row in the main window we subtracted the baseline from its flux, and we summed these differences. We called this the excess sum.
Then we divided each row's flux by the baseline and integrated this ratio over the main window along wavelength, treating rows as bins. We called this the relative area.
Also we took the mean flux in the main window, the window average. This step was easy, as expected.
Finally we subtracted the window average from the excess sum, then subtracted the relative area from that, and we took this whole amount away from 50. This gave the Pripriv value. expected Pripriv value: 158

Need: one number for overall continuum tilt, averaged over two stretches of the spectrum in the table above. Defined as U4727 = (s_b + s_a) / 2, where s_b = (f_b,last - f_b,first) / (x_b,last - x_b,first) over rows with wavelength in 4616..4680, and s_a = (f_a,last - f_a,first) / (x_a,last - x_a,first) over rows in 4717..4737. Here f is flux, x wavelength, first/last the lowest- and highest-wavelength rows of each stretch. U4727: -0.44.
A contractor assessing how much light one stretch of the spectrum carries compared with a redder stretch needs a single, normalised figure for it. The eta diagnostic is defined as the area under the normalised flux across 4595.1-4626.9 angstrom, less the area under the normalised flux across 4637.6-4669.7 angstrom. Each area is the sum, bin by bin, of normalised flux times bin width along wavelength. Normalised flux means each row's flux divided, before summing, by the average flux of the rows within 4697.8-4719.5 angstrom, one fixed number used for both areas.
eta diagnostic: 1.2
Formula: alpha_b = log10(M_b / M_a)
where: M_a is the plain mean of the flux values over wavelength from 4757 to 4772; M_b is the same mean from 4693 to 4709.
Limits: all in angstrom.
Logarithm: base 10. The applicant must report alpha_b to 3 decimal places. 0.000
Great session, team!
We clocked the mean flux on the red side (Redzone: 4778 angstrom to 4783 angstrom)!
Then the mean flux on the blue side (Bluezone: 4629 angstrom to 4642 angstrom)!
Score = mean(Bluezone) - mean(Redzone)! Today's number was 7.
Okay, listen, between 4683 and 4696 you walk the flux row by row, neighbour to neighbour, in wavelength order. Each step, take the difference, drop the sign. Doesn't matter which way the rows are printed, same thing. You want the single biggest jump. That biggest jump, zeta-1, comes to 11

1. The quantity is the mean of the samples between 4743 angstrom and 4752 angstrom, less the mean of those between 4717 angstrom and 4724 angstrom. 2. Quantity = -1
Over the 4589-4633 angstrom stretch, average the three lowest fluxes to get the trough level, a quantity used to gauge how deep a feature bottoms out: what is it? 90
